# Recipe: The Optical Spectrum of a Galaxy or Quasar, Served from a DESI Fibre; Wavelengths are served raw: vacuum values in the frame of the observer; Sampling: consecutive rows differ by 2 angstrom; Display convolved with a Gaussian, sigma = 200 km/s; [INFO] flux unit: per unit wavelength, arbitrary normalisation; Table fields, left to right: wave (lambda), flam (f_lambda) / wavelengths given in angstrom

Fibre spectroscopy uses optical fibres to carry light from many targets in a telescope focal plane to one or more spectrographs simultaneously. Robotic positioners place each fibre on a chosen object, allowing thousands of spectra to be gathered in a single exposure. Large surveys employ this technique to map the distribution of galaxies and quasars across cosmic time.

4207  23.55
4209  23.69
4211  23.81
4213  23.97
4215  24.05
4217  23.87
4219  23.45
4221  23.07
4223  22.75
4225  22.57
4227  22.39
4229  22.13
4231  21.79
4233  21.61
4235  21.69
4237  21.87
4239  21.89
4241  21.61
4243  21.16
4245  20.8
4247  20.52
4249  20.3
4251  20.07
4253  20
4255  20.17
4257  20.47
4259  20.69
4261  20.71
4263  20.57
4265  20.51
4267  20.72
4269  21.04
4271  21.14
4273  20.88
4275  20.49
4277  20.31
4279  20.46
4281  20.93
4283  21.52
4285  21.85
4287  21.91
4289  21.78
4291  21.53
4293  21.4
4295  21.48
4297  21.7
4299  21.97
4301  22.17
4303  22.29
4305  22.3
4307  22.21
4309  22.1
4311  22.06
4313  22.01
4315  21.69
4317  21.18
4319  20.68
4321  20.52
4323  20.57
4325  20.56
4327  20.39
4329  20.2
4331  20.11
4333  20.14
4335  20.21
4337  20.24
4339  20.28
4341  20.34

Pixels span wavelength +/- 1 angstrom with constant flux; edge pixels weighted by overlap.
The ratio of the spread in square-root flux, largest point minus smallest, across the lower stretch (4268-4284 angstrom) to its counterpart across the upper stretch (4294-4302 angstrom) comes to 1.8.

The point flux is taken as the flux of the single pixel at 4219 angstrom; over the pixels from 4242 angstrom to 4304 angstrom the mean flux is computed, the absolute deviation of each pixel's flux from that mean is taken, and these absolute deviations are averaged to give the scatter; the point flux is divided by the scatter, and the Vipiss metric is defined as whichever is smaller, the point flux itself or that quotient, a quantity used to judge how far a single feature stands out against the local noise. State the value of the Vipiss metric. 23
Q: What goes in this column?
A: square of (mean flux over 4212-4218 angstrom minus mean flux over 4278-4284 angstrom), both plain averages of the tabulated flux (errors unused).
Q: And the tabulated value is 9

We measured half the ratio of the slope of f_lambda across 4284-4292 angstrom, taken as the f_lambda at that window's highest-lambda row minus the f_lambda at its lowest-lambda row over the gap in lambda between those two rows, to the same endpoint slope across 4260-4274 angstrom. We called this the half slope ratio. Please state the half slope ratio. -1.9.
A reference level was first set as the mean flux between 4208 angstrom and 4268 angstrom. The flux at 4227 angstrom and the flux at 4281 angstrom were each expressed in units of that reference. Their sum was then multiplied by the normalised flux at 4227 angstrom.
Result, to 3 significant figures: 2.05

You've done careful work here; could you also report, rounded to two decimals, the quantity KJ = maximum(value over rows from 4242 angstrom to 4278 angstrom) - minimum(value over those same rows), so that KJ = 1.16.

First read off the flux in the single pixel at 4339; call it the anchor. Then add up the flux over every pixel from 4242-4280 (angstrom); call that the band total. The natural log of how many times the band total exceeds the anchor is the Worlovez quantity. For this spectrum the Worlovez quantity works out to 2.96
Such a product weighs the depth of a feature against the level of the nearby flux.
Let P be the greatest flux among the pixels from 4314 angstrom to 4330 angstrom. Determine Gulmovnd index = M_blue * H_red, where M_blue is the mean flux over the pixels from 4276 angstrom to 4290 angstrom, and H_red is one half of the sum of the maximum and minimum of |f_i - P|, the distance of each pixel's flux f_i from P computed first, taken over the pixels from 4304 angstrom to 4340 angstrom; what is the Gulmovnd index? 16.8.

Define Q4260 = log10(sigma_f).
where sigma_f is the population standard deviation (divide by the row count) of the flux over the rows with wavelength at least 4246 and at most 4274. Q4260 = -0.5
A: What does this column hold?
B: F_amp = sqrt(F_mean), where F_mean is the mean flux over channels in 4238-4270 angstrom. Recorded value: 4.55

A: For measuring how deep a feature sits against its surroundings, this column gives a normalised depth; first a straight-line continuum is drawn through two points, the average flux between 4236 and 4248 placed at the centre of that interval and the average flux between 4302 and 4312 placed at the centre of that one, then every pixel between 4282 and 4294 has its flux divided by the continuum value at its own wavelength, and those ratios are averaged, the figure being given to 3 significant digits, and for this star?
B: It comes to 0.988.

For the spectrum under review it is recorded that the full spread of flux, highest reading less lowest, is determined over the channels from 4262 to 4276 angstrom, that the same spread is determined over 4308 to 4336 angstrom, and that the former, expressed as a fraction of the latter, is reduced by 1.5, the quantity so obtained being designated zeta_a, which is -1.2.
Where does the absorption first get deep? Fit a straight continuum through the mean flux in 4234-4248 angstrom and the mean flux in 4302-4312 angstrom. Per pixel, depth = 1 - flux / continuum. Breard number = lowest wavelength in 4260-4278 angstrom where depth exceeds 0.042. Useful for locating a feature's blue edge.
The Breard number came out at 4263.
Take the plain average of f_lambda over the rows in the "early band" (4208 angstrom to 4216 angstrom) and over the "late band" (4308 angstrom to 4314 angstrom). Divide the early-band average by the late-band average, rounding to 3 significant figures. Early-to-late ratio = 1.08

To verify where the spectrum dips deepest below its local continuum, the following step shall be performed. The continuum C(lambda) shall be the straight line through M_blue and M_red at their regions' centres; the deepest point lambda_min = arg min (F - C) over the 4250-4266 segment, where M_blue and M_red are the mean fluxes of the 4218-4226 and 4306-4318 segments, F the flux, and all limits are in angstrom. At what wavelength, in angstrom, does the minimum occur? 4253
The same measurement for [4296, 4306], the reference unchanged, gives 4297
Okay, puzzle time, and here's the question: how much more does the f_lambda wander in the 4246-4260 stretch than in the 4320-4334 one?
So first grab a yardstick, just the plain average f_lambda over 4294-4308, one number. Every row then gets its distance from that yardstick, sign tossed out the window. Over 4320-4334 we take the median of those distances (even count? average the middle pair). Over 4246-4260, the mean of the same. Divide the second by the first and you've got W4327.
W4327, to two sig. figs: 1.0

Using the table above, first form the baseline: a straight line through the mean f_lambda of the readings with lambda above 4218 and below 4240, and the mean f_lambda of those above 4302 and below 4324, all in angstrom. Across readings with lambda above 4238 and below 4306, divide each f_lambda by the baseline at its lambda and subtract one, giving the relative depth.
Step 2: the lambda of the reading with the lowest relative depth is 4253 angstrom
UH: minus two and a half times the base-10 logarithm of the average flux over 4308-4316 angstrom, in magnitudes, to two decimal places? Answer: -3.35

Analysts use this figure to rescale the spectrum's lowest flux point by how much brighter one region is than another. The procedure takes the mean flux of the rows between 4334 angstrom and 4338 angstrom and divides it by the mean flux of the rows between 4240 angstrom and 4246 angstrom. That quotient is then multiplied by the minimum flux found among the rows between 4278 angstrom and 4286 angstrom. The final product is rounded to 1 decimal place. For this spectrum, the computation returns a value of 19.5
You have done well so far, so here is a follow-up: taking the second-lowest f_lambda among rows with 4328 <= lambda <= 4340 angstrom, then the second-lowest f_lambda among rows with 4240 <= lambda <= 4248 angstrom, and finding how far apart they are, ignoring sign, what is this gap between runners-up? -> 0.66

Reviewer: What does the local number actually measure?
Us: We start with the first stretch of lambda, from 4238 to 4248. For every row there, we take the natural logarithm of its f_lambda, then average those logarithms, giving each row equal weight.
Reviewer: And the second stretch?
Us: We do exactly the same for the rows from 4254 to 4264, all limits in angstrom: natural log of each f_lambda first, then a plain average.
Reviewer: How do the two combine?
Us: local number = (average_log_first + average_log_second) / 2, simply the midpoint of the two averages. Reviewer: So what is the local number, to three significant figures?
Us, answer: 3.04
